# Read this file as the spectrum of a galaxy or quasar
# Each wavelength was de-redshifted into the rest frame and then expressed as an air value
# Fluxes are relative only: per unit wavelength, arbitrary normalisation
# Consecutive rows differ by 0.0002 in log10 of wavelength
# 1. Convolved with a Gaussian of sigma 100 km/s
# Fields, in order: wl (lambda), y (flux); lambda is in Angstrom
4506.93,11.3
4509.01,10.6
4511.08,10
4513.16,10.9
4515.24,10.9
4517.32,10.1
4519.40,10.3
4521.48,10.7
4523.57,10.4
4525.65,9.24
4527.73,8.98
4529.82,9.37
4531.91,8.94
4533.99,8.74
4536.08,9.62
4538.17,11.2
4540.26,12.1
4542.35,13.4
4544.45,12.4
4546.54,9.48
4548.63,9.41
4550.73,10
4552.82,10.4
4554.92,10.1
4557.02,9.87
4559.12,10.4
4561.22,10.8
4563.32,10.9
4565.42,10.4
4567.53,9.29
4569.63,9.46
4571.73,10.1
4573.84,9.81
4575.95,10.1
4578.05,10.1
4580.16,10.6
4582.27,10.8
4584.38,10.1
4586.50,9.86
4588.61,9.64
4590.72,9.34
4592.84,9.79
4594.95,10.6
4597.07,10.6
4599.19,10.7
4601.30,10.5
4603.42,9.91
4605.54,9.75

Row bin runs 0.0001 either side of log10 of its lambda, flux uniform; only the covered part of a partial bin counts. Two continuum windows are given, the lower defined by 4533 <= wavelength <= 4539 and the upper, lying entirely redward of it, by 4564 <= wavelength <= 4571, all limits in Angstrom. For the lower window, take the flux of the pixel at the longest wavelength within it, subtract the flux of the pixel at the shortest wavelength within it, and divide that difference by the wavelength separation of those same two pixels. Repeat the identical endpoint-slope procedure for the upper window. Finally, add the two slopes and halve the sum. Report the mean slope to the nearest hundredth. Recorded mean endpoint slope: 0.18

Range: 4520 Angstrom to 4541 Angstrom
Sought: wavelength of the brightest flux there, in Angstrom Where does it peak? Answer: 4540.26 Angstrom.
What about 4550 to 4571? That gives 4563.32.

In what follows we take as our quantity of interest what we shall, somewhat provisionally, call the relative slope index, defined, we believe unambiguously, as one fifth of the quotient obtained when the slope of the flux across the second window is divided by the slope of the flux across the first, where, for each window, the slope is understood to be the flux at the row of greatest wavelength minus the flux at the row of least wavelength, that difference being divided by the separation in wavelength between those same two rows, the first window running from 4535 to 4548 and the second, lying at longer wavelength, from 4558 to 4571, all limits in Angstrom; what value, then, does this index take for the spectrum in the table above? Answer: 1.34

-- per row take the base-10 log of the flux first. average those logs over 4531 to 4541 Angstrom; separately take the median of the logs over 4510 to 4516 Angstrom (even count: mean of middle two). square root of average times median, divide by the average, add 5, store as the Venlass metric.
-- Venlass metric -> 6.02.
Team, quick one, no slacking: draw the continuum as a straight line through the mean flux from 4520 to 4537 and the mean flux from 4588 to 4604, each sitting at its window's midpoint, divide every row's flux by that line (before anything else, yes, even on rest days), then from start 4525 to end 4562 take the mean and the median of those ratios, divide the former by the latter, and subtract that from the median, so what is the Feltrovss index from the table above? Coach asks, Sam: -0.02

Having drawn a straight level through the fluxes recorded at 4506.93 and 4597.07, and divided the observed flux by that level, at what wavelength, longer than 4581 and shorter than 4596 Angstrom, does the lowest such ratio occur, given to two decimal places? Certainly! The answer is 4590.72 Angstrom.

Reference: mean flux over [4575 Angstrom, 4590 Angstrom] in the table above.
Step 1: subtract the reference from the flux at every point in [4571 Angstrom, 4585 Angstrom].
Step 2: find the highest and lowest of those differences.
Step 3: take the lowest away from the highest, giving 1.0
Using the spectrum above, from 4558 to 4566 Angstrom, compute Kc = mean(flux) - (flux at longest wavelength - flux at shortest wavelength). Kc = 10.6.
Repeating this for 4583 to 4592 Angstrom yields 10.5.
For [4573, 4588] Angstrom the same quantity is 10.1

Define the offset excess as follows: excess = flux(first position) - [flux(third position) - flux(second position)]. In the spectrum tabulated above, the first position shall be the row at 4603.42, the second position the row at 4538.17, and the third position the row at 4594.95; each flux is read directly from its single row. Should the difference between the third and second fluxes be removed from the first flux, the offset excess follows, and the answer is 10.5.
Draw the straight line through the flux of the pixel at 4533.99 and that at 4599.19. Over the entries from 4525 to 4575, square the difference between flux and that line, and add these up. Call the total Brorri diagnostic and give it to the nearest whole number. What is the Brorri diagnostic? 56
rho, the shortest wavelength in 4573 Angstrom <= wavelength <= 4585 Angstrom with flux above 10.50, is 4580.16 Angstrom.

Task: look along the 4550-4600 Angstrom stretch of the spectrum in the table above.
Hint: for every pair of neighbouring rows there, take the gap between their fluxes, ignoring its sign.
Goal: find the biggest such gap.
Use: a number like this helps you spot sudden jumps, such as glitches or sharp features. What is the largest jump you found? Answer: 1.1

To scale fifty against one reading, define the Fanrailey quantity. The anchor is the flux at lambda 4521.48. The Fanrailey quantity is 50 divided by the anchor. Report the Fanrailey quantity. 4.67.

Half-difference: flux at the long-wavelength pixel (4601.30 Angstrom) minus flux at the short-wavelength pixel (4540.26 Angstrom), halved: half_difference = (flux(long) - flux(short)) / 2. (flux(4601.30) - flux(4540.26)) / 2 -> -0.80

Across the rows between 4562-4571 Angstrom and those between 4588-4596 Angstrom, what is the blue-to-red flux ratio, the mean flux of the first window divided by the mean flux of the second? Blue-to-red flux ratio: 1.02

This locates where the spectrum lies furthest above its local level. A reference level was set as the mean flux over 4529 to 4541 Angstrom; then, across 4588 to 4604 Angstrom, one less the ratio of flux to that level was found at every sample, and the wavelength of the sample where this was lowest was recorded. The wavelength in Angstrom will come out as 4599.19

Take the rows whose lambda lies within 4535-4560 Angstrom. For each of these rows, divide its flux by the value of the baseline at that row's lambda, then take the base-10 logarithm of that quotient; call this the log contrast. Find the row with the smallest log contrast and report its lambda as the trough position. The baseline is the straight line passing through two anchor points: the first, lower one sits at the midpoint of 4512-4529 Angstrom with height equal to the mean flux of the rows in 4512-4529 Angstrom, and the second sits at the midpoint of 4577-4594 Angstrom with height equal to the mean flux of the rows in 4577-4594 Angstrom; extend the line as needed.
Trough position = 4548.63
